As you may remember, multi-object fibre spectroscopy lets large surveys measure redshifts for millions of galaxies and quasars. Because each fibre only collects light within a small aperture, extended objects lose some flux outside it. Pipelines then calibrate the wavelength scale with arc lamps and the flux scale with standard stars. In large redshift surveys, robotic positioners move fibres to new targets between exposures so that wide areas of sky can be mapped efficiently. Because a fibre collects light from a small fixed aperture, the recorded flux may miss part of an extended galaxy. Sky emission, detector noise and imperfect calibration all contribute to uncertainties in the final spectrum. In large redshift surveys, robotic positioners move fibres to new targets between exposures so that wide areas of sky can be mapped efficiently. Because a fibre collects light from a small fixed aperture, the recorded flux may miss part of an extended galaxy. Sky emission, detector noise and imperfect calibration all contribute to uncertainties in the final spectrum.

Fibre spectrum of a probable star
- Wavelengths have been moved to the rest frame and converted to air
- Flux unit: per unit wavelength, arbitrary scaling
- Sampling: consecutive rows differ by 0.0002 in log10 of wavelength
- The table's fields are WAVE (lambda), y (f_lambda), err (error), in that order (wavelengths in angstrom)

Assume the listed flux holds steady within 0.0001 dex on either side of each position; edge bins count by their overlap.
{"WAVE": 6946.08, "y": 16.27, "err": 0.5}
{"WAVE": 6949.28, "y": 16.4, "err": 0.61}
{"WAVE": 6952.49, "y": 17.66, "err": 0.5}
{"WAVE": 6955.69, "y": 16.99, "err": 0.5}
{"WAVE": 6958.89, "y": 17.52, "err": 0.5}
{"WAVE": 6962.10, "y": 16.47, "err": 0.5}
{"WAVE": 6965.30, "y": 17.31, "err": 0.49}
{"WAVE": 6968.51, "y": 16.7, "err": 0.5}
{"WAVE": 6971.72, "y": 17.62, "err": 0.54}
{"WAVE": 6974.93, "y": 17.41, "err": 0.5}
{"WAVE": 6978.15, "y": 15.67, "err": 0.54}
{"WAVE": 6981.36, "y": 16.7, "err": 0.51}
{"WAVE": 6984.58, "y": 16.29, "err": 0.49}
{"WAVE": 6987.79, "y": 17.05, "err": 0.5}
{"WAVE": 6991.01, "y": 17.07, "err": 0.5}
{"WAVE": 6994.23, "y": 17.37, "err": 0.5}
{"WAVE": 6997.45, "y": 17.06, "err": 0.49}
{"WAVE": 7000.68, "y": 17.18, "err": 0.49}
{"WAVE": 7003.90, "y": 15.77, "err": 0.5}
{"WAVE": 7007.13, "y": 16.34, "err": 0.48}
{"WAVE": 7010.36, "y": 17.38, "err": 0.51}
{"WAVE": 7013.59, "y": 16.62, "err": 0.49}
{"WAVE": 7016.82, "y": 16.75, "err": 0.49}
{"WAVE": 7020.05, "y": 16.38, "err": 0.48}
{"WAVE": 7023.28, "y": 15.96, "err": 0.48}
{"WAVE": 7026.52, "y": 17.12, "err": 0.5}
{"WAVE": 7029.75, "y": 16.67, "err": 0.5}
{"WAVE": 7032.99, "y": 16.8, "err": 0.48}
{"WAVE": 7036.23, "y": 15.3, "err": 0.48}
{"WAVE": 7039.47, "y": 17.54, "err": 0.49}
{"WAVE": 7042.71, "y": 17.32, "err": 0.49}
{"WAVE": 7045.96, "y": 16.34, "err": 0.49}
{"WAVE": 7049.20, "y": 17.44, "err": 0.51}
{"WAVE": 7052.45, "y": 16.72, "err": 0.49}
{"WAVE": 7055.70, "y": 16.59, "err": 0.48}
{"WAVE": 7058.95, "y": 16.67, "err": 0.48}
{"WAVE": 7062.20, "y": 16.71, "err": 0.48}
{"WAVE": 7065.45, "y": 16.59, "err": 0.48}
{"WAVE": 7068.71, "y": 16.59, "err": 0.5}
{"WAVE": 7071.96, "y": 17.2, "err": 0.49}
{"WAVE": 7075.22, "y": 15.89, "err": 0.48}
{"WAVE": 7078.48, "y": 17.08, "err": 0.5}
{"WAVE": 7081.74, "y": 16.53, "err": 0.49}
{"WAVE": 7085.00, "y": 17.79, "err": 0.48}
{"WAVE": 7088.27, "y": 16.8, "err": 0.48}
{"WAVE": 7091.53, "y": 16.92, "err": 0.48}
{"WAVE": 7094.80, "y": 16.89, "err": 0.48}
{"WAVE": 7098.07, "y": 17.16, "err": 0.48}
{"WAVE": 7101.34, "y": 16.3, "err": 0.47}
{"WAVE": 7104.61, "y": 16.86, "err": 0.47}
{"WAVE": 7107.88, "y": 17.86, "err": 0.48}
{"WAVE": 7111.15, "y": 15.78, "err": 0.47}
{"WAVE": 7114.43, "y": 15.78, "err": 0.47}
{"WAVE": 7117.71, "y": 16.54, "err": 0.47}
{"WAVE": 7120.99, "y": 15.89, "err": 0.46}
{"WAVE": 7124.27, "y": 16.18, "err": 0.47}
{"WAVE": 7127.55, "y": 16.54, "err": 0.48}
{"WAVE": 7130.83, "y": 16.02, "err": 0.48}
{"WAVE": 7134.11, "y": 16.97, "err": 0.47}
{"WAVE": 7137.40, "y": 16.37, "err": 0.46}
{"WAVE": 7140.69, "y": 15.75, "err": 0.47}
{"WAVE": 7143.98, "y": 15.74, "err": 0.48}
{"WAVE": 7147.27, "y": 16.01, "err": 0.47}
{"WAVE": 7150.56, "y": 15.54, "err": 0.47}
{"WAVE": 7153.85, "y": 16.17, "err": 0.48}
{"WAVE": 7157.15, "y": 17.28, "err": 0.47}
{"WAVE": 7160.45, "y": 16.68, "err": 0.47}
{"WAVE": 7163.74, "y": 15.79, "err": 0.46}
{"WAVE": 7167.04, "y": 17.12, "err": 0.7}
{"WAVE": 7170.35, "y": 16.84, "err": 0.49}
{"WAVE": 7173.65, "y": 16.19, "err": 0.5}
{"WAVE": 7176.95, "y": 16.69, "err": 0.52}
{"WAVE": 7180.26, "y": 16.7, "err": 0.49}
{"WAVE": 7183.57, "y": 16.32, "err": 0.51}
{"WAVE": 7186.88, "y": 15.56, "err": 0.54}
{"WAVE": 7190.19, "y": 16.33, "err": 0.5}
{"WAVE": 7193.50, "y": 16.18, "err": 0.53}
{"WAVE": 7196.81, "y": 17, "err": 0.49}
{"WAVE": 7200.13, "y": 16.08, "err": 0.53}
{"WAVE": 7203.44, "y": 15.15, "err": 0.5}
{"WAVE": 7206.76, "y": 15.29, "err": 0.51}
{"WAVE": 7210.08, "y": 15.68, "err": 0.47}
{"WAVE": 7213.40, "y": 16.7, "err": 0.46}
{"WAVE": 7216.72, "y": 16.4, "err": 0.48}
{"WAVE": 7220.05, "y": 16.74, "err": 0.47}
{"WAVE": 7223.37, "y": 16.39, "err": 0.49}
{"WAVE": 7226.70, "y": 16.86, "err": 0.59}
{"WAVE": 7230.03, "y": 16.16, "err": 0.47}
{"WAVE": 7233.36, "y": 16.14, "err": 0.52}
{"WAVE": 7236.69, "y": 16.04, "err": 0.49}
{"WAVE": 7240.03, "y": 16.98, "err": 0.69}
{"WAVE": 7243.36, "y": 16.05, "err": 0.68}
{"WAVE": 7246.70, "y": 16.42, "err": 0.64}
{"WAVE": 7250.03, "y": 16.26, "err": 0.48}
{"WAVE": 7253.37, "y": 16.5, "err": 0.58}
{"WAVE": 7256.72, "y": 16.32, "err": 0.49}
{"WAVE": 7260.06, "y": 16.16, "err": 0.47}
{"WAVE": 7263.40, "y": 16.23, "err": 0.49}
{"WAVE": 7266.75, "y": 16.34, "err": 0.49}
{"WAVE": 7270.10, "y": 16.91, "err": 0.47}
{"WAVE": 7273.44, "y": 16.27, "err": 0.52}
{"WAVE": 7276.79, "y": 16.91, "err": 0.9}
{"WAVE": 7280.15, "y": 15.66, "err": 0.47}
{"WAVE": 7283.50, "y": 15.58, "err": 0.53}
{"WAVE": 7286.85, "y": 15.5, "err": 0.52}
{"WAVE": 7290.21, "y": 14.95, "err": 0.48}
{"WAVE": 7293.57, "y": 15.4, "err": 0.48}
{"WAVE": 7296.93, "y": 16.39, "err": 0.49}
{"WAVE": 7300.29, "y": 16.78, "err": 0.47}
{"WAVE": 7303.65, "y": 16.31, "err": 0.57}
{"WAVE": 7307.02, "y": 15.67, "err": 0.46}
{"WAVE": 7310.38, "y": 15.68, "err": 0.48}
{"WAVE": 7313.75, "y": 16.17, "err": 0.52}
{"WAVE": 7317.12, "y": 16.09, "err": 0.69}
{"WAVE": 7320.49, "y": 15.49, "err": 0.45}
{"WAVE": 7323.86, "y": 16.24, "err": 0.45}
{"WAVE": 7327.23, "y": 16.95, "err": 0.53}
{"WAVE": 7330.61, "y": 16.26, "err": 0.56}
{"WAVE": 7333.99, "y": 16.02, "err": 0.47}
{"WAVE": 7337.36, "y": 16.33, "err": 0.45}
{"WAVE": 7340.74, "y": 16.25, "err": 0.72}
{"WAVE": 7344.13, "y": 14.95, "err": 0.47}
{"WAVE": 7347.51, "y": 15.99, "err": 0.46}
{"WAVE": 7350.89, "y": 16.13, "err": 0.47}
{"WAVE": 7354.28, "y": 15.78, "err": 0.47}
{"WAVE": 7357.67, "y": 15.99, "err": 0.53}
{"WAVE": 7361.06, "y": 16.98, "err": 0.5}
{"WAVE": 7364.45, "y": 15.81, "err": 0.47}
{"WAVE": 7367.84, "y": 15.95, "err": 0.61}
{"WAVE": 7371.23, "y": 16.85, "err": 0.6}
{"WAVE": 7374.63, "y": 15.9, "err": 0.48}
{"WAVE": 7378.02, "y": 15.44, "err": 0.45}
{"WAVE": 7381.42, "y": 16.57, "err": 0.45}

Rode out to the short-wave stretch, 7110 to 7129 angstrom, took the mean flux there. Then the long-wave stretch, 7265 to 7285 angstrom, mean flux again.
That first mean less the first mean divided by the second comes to 15.1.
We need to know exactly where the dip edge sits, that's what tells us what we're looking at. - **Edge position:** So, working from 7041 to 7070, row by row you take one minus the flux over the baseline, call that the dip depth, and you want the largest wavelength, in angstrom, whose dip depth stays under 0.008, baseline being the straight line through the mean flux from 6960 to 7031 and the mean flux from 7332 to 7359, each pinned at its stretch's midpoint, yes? 7068.71 angstrom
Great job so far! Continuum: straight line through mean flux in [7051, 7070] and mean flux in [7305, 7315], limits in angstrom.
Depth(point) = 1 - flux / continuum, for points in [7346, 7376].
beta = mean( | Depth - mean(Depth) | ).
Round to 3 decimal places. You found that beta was 0.022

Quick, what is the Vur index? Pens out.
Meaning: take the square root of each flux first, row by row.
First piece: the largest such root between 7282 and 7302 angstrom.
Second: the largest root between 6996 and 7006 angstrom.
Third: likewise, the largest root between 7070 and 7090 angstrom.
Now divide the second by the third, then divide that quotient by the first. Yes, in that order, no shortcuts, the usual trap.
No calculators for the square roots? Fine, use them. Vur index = 0.240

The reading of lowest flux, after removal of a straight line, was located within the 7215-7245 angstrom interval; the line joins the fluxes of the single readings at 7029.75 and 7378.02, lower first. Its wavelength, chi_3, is 7236.69 angstrom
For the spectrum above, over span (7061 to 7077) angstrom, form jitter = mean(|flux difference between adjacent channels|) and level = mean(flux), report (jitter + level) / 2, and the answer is 8.55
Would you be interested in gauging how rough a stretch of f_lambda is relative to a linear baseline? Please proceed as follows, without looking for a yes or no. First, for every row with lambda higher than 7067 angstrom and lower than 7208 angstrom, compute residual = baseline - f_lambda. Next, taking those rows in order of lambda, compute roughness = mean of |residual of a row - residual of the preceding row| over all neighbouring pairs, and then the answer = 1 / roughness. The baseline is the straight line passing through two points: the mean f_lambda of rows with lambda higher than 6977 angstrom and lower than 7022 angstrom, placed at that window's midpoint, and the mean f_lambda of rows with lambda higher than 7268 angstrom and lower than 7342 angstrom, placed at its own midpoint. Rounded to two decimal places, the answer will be 1.54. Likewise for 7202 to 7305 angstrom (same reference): 2.29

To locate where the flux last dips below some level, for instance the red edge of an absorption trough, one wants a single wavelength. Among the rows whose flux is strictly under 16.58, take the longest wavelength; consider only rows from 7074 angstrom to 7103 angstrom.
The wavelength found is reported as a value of 7101.34 angstrom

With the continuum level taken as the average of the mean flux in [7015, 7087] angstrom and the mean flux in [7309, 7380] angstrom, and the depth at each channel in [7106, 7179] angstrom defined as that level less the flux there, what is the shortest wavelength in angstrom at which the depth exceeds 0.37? 7111.15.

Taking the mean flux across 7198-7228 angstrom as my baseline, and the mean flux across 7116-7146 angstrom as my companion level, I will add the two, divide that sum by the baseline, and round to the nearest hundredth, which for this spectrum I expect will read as 2.00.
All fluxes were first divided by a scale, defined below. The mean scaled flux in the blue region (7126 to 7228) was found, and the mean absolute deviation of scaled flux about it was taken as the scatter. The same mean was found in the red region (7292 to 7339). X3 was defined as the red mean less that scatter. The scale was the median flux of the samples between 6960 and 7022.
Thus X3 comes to 0.936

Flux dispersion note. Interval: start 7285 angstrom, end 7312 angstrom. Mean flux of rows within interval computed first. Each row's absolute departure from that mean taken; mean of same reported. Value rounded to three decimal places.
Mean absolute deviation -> 0.494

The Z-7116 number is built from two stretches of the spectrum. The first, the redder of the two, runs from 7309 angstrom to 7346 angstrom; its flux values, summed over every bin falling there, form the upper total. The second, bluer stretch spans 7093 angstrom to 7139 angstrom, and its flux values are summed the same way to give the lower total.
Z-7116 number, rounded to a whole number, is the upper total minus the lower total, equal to -55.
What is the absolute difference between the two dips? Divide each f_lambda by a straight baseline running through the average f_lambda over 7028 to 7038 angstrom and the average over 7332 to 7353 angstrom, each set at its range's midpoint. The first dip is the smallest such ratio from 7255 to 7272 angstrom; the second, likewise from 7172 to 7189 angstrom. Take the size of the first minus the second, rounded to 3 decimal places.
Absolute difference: 0.042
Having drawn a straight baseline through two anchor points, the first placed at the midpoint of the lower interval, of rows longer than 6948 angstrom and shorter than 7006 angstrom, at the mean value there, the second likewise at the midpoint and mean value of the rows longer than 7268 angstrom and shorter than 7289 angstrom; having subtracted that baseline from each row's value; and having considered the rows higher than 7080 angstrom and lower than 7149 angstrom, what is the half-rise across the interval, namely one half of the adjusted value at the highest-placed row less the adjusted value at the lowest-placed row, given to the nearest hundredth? -0.18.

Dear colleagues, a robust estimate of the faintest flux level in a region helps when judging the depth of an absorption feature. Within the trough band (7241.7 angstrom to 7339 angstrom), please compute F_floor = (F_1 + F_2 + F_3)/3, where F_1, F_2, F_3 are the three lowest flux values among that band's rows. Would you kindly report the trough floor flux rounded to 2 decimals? 15.28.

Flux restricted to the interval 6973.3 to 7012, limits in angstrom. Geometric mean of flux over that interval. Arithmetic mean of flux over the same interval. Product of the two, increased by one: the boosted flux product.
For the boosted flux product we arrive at 282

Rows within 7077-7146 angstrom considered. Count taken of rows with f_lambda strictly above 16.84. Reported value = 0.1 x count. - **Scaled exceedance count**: 0.80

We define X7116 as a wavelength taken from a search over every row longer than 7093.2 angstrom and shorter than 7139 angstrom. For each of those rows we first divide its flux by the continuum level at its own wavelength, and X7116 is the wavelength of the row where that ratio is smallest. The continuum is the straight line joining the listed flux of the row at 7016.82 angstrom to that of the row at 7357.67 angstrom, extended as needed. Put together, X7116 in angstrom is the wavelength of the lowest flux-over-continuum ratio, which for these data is 7111.15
